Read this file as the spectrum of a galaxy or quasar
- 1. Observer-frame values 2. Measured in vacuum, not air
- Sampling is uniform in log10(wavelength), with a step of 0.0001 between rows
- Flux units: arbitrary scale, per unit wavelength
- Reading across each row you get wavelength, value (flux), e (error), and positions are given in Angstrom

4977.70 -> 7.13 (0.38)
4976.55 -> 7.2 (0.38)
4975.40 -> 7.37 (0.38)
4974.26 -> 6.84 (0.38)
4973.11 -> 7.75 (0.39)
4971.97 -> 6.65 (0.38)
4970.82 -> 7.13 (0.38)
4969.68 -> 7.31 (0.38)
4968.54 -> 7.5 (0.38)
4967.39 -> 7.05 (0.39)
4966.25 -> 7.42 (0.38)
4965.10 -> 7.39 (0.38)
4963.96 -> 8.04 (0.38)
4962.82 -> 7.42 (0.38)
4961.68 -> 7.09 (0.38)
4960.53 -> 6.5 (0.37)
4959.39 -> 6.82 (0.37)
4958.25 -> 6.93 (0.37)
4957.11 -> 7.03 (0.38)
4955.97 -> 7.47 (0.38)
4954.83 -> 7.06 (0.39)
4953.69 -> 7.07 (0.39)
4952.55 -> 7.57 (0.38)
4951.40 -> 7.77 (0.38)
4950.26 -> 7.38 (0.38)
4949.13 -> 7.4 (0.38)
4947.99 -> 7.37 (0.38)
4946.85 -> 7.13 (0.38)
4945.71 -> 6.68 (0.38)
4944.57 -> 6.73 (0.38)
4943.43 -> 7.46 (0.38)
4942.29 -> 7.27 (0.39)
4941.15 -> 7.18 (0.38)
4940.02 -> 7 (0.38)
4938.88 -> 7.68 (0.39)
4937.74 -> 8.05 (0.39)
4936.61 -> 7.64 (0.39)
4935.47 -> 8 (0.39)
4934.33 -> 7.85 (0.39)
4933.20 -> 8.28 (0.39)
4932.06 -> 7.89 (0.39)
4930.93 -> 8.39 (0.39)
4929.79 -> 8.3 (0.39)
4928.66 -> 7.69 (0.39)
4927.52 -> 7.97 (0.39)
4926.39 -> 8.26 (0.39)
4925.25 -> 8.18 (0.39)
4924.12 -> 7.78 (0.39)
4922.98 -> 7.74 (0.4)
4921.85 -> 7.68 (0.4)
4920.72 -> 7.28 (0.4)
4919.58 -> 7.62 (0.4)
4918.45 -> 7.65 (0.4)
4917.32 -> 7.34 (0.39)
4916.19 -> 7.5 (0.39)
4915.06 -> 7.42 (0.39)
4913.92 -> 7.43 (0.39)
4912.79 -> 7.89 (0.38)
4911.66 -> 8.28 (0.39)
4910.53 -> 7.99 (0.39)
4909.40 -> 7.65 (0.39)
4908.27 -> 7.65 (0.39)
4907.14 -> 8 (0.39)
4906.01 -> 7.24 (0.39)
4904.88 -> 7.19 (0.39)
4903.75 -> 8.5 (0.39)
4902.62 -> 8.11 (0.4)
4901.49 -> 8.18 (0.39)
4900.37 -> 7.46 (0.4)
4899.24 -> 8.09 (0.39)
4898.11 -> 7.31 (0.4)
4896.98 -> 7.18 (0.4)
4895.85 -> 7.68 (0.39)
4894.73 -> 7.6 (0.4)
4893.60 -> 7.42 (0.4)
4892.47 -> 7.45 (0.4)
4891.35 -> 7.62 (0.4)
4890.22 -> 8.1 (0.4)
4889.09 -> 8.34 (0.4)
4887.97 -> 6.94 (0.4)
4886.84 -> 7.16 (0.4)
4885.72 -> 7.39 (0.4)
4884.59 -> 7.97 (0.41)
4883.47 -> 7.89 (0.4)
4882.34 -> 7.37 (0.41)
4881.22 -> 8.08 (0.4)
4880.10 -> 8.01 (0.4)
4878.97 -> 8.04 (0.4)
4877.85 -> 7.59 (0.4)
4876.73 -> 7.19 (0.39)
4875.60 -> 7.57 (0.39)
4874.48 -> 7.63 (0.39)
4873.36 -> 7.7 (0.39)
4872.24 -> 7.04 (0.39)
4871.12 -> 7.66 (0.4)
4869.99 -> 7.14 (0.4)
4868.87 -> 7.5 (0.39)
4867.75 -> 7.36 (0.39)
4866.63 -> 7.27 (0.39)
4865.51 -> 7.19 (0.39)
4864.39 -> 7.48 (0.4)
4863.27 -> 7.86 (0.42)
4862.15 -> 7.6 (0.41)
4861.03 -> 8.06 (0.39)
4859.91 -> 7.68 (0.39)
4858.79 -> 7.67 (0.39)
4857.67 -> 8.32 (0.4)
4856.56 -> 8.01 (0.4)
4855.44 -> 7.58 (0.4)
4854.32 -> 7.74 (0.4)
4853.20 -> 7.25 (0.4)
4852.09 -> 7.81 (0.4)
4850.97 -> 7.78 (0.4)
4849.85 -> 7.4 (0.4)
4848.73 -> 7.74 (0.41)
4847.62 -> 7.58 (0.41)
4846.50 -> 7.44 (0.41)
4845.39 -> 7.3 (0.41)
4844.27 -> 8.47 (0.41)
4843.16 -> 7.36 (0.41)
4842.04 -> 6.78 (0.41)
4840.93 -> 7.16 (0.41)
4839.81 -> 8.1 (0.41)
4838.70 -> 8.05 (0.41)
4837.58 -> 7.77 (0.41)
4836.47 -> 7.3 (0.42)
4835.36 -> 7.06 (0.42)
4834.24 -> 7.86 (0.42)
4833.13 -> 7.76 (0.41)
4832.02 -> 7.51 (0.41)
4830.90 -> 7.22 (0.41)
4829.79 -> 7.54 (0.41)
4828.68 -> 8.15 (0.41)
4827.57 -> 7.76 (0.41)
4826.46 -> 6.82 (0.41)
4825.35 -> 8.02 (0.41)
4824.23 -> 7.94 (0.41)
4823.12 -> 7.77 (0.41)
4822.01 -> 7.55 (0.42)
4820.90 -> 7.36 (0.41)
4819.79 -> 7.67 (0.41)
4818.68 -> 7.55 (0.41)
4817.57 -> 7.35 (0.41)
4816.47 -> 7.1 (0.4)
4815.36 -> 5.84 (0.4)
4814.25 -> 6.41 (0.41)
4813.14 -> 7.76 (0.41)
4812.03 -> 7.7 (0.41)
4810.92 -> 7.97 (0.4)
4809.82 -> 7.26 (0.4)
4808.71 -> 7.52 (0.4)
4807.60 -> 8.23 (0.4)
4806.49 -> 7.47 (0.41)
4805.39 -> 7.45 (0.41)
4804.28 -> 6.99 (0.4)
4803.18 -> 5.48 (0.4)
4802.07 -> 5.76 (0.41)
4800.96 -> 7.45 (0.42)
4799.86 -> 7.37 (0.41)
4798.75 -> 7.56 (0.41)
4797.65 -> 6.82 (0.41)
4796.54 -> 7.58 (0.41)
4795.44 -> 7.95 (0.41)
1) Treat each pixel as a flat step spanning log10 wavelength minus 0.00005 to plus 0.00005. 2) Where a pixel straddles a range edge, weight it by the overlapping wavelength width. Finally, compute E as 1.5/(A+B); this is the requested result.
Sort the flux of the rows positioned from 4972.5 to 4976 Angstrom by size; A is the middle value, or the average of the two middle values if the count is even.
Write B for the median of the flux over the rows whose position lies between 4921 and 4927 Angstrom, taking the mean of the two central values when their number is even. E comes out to 0.099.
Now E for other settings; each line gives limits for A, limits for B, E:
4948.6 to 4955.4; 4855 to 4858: 0.097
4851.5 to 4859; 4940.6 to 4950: 0.100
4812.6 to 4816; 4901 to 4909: 0.104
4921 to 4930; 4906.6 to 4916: 0.096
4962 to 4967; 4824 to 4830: 0.098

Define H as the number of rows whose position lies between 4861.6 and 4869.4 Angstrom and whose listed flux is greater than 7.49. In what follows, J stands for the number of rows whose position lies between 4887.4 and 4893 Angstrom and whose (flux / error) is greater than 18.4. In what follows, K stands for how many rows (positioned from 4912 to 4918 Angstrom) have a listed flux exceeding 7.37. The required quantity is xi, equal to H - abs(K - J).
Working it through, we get 3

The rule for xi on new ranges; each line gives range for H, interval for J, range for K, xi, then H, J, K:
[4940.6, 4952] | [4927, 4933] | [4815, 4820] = -2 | 1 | 5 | 2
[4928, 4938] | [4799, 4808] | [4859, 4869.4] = 4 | 9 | 1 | 6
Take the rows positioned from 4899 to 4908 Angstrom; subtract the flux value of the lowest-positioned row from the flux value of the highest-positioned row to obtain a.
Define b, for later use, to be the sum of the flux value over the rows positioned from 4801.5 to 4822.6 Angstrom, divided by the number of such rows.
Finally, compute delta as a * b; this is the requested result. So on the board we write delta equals -1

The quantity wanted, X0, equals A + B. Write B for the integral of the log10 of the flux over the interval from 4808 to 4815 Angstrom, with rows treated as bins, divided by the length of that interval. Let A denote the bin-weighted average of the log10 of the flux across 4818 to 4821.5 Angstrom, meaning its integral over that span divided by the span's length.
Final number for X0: 1.74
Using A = 0.876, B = 0.868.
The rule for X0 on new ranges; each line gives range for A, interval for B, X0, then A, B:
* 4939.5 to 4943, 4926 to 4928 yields 1.77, 0.856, 0.911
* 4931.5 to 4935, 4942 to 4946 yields 1.75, 0.903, 0.846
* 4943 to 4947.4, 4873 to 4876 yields 1.73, 0.843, 0.884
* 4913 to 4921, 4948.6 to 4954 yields 1.75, 0.874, 0.872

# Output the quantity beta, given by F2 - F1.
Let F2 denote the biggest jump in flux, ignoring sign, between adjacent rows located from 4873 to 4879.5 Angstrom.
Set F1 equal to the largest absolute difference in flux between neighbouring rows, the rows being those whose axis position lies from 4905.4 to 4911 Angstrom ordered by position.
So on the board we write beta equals -0.3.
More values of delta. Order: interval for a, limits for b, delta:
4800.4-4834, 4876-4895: 2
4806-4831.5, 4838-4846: -2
